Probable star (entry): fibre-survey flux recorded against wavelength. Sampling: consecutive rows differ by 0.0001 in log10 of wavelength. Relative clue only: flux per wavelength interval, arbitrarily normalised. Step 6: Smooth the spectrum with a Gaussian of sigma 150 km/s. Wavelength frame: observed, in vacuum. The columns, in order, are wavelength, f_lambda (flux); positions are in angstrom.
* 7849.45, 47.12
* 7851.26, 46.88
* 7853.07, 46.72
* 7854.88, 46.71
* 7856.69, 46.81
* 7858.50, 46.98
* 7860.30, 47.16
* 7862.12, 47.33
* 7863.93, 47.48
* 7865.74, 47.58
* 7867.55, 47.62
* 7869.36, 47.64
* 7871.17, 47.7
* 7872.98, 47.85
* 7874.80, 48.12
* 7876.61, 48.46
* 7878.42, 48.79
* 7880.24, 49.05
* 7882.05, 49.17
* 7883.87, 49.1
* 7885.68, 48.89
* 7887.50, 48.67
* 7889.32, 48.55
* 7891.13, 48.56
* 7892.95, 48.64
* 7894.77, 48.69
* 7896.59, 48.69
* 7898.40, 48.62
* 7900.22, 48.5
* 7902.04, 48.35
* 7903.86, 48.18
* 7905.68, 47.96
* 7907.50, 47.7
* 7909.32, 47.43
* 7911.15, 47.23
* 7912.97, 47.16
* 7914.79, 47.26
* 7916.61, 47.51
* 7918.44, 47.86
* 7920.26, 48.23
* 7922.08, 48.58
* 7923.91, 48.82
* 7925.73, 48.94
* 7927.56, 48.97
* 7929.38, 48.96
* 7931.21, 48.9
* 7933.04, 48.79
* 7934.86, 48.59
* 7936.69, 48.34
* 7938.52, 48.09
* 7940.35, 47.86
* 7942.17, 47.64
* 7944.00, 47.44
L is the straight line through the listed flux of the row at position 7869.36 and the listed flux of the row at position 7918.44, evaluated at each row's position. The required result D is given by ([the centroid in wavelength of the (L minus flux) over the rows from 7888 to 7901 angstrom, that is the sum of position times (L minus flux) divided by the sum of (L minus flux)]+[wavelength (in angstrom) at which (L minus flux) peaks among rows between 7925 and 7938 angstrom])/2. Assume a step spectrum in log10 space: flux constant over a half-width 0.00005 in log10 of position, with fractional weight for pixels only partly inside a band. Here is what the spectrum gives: 7915.7 angstrom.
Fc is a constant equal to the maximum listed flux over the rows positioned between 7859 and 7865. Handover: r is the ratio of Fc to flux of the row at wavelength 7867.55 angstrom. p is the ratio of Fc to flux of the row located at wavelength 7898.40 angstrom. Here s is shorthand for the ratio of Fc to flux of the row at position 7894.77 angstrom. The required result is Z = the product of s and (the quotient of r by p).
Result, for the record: 0.996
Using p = 0.98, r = 1.00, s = 0.975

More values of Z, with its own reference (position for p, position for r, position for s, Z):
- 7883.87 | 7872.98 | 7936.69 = 1.008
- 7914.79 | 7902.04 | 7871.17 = 0.973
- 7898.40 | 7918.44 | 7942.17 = 1.012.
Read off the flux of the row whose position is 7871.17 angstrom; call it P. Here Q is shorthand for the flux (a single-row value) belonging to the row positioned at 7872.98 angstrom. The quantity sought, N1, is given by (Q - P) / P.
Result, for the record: 0.003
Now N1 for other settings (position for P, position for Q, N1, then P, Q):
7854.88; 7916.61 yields 0.017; 46.71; 47.51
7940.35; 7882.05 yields 0.027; 47.86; 49.17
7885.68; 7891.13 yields -0.007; 48.89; 48.56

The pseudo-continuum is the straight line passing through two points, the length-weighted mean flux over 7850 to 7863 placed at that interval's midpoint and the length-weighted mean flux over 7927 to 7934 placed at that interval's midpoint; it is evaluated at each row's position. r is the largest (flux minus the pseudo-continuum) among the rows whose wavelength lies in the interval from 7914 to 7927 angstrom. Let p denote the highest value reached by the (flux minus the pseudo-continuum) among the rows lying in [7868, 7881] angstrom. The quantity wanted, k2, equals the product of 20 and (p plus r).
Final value 32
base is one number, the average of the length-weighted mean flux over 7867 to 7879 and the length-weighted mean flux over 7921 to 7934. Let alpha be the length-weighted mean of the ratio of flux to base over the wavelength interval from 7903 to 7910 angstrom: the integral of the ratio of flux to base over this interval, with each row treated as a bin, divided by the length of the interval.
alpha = 0.987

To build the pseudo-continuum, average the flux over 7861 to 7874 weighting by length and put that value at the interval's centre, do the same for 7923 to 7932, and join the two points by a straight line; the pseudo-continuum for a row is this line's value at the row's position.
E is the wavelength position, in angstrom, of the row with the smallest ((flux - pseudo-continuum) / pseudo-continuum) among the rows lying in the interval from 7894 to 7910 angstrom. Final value 7909.32 angstrom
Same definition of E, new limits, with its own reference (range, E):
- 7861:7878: 7862.12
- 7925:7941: 7940.35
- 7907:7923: 7912.97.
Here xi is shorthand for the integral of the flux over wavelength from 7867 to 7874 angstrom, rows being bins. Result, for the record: 334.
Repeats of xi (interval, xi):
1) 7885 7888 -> 146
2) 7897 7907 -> 483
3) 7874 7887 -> 635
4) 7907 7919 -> 569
